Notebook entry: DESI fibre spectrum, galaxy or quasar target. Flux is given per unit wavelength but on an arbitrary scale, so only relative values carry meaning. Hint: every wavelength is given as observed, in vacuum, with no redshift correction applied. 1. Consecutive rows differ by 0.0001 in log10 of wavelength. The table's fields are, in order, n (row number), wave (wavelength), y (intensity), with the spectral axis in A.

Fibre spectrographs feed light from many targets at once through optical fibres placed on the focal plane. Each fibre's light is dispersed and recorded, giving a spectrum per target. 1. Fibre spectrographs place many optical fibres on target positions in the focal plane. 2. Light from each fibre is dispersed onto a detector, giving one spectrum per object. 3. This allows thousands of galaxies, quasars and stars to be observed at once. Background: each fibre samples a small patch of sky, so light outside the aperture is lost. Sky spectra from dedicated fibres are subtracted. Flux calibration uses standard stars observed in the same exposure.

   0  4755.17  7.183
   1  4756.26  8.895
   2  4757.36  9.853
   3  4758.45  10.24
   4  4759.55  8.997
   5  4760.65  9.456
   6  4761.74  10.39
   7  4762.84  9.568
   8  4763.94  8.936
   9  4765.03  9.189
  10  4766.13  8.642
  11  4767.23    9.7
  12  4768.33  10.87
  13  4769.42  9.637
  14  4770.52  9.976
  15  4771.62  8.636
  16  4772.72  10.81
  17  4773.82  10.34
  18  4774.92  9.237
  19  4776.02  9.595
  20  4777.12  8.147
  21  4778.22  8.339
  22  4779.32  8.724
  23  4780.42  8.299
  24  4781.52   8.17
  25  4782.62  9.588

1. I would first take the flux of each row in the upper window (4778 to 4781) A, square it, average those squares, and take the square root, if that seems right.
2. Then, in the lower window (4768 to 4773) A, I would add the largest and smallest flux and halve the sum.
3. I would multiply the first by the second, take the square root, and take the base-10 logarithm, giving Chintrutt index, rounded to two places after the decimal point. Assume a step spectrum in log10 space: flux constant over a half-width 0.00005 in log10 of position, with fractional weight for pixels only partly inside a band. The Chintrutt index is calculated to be 0.96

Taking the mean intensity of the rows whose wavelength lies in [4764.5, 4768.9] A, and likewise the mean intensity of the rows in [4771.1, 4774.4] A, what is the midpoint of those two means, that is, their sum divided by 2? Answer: 9.8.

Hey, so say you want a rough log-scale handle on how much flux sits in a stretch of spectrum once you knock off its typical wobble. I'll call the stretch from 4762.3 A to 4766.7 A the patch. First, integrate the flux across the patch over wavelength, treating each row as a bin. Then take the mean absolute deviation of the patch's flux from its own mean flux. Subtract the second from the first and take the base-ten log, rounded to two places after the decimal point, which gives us 1.60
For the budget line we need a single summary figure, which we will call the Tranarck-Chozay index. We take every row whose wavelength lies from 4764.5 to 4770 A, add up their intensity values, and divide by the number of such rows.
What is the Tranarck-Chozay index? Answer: 9.61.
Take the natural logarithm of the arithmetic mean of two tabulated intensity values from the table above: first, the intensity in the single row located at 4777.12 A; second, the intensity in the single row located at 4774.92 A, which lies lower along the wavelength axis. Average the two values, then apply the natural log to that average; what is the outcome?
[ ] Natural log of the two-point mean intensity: 2.16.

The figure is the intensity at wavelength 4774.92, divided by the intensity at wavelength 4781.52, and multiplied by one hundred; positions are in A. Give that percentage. 113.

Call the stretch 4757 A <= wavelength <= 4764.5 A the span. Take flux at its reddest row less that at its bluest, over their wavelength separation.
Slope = -0.14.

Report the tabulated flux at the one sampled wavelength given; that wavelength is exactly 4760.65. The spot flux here 9.456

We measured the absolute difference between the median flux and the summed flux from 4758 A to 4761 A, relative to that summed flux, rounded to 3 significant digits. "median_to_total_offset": 0.670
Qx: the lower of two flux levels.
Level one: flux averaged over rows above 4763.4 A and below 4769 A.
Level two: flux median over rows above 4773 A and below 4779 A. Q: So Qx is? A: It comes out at 9.2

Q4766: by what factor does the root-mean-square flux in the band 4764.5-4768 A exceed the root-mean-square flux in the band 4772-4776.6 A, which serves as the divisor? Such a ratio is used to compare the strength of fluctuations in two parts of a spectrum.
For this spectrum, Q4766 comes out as 0.92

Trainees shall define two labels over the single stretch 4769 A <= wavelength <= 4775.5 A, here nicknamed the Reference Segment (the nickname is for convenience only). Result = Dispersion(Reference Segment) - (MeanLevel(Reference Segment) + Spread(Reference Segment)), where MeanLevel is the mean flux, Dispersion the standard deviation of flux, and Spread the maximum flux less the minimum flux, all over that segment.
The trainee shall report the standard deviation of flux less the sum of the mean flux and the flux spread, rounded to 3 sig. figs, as -11.2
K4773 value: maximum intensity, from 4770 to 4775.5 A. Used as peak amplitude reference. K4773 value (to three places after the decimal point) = 10.810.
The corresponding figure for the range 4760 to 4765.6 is 10.390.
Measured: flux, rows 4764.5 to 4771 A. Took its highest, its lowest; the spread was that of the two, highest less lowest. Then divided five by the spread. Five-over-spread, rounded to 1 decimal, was 2.2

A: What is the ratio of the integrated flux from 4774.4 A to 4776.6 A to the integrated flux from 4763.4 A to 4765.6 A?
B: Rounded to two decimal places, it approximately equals 1.04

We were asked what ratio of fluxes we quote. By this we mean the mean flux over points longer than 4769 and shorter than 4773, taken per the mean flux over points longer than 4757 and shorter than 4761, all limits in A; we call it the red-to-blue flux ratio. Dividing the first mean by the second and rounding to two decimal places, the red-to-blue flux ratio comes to 1.01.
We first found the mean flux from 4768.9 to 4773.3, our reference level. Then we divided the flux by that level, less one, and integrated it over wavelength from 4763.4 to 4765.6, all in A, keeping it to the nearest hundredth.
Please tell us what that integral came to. -0.16 A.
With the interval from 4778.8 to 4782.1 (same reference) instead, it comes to -0.46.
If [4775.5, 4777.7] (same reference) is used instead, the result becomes -0.20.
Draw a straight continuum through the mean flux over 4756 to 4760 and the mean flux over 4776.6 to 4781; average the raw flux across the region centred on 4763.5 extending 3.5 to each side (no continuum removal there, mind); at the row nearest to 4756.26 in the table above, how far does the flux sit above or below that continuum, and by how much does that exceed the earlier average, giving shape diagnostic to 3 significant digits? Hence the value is -10.1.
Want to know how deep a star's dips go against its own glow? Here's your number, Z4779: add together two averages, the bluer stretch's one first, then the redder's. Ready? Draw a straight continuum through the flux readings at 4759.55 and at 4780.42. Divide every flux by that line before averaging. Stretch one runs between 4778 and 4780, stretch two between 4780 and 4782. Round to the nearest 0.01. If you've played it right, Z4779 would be 2.02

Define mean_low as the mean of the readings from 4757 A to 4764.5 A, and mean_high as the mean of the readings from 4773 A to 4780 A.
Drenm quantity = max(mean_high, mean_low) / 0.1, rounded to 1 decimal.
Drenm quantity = 96.3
